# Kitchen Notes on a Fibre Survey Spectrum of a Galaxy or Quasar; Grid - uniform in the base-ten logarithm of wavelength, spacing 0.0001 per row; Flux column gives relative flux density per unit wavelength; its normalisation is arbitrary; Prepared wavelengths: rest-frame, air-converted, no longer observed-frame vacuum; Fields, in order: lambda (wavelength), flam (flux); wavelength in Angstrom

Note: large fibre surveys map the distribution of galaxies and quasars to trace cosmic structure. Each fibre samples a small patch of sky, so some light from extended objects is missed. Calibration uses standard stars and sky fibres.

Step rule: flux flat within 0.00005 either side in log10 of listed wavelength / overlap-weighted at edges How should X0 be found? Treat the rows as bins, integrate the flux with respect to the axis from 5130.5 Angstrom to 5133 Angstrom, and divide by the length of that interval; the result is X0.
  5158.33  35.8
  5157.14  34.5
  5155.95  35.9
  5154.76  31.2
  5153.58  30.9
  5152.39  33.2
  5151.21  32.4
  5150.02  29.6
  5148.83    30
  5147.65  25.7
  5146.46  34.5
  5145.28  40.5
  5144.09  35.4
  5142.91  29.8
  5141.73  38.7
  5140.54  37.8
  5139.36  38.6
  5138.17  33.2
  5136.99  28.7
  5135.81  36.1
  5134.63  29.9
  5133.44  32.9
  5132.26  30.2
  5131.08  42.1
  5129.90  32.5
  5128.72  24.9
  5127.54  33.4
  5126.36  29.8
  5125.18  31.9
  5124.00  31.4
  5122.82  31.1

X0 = 36.0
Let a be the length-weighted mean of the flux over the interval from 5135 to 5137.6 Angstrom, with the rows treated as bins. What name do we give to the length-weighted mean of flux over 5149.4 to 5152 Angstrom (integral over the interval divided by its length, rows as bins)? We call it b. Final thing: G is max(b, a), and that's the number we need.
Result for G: 32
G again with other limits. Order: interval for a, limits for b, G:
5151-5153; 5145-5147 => 37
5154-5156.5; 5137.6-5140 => 36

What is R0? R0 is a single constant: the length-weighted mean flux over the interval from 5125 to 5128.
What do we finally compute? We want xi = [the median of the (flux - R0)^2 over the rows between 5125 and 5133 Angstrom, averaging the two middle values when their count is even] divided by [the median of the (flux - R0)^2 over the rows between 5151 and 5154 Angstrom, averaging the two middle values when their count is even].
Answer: 5.1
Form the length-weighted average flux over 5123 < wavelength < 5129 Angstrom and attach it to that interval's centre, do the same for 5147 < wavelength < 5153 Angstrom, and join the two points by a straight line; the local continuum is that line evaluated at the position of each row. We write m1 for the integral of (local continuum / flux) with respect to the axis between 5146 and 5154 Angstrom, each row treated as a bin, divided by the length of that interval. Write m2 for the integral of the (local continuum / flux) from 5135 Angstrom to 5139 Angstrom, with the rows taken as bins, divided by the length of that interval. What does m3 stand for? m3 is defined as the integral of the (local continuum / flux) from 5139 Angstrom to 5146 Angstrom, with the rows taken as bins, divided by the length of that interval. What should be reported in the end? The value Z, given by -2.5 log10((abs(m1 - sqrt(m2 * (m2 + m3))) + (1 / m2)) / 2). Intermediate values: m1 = 0.99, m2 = 0.94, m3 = 0.836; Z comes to 0.411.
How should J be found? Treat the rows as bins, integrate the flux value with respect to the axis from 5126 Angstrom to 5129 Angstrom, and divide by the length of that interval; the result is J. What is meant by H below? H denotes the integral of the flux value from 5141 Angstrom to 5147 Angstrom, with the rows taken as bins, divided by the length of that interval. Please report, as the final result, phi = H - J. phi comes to 6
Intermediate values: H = 36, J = 29.8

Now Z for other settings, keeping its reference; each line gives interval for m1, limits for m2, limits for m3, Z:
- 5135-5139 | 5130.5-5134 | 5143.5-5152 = 0.337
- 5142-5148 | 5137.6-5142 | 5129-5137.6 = 0.310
